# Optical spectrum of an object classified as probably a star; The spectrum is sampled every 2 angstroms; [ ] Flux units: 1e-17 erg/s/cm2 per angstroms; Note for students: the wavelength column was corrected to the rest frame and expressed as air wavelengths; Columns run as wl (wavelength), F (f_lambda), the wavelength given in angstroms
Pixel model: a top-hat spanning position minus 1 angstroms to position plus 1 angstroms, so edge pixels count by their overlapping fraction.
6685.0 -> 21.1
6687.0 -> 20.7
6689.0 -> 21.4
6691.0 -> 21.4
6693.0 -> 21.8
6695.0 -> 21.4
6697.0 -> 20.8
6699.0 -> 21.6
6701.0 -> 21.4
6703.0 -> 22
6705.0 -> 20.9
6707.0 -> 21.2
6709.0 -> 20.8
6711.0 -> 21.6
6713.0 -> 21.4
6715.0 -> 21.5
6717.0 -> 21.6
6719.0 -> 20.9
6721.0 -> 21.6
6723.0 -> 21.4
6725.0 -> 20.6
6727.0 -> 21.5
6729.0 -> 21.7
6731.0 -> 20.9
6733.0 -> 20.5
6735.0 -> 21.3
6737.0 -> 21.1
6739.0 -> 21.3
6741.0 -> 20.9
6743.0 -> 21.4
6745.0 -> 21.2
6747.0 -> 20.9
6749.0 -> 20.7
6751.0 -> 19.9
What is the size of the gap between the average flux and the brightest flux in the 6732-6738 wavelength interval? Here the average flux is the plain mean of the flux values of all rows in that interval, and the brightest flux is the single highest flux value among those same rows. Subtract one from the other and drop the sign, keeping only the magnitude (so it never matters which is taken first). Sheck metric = 0.33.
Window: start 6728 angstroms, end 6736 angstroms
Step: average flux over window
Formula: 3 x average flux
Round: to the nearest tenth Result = 63.3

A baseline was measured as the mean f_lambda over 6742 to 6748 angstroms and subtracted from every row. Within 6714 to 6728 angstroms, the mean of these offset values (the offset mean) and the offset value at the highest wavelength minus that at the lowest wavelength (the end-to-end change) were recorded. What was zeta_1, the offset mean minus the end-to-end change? 0.1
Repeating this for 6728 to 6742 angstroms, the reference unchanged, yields 0.7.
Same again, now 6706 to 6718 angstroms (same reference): -0.2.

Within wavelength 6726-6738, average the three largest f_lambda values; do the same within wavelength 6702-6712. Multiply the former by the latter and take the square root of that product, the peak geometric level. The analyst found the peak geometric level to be 21.5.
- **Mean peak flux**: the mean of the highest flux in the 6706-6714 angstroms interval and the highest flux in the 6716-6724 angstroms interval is 21.6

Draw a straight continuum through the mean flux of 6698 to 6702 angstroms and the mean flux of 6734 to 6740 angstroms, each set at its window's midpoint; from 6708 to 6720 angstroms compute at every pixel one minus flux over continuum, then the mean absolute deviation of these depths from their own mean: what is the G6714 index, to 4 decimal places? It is 0.0140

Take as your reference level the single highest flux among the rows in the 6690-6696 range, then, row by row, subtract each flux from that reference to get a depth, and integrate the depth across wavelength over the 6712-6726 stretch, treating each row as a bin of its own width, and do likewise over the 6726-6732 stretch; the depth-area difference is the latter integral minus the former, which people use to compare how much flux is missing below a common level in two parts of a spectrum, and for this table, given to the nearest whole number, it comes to -5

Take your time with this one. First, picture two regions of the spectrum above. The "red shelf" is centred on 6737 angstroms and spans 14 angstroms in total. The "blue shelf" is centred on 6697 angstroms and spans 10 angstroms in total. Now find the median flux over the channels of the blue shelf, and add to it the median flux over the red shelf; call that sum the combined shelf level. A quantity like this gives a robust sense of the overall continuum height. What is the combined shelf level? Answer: 42.5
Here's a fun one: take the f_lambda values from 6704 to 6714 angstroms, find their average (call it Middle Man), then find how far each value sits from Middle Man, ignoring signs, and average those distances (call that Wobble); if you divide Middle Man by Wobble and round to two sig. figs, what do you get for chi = 80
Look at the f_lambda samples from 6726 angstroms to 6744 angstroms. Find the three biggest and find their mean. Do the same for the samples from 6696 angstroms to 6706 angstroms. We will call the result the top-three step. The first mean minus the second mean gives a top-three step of -0.13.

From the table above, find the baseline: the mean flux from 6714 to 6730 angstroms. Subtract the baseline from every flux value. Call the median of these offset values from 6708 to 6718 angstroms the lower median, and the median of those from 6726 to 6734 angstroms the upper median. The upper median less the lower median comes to -0.30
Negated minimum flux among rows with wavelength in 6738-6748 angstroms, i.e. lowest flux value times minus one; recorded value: -20.9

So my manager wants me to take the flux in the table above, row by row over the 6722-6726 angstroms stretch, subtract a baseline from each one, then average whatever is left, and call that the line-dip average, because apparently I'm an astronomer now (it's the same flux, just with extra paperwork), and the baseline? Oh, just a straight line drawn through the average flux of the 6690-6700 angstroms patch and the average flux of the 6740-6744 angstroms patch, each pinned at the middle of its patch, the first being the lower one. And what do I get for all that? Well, -0.25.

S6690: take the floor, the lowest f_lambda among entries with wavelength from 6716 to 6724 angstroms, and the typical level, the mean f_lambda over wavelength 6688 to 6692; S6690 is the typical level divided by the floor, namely 1.02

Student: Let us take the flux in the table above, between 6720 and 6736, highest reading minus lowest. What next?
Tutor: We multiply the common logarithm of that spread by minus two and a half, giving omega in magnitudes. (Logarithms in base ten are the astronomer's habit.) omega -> -0.2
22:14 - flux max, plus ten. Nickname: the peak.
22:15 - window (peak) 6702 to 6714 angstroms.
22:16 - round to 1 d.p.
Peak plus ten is 32.0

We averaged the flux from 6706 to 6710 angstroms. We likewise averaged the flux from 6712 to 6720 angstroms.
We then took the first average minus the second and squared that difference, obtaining 0.12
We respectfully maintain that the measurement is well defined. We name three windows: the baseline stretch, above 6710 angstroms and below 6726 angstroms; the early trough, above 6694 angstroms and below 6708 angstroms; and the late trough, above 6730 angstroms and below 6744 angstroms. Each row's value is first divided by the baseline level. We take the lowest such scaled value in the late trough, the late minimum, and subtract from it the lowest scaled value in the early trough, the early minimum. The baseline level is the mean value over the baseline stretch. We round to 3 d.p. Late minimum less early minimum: -0.014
